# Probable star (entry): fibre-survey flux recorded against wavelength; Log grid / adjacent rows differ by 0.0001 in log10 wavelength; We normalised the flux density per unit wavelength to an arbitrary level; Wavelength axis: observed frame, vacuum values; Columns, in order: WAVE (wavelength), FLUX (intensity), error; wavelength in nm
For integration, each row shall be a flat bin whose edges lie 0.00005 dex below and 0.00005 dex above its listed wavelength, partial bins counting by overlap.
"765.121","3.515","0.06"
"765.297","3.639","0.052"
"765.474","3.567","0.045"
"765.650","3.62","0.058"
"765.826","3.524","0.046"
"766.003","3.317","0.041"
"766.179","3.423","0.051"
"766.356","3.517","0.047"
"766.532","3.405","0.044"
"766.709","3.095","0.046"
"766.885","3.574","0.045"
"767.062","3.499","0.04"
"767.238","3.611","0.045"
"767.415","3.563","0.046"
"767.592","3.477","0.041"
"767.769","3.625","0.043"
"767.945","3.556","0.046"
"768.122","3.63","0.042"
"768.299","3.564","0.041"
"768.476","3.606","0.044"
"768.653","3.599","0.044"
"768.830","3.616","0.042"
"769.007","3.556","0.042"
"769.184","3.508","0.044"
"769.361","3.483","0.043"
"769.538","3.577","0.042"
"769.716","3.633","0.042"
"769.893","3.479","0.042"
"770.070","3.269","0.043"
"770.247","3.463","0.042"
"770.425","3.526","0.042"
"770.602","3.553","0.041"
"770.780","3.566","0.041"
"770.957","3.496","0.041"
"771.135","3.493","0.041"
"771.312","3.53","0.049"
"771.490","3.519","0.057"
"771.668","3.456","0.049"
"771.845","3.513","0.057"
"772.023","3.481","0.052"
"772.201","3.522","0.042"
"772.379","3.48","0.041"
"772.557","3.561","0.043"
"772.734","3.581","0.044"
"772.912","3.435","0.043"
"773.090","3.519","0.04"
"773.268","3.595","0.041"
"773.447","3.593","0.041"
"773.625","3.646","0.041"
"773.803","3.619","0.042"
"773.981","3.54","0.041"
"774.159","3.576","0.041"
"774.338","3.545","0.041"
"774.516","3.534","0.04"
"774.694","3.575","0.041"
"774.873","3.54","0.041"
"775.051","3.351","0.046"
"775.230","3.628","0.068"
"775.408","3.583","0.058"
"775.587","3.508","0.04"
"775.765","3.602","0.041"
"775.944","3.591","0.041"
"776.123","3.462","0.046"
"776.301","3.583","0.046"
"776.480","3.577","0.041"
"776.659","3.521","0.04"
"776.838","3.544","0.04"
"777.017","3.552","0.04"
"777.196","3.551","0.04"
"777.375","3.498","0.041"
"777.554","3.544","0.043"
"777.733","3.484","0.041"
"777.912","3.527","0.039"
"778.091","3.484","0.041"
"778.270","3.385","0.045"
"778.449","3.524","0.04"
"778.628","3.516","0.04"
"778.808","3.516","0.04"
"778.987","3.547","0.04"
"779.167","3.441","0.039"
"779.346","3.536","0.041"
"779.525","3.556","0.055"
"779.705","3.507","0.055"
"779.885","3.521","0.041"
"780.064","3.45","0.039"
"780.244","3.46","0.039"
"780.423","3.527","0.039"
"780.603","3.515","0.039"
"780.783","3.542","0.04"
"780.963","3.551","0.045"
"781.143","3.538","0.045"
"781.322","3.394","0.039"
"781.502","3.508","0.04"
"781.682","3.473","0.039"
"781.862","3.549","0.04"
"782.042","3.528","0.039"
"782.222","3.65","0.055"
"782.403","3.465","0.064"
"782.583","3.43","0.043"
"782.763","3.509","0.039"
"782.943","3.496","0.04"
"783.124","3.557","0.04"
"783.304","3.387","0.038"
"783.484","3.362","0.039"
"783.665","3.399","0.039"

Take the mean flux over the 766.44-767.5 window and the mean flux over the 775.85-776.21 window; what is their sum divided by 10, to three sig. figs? 0.698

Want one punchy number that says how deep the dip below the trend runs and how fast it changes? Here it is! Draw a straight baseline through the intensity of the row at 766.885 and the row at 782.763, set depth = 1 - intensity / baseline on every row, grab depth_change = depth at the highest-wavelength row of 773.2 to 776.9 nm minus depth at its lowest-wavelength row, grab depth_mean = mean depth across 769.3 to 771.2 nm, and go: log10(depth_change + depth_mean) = -1.58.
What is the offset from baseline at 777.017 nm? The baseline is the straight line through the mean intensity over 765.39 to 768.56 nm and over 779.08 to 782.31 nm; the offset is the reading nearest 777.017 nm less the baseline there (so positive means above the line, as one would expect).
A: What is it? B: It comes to 0.039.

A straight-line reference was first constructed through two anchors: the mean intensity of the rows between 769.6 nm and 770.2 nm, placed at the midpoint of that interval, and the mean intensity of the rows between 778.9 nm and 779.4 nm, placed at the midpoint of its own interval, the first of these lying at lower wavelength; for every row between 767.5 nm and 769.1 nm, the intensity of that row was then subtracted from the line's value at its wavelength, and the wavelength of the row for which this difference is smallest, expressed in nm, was 768.122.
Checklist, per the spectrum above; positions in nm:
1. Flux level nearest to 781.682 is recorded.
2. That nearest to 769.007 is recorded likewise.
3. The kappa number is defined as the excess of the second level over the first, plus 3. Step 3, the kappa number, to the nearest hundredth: 3.08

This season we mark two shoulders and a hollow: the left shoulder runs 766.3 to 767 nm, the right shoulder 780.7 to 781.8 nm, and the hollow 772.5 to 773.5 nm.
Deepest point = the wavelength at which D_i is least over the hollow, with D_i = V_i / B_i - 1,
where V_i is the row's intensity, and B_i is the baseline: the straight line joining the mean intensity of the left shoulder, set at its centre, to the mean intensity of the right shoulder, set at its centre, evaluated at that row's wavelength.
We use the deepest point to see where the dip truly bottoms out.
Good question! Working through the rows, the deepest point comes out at 772.912 nm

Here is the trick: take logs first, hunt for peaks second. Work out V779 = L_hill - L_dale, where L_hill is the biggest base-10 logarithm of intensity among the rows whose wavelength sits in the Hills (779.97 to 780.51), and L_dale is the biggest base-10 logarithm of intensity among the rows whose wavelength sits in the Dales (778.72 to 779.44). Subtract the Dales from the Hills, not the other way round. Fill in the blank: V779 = -0.002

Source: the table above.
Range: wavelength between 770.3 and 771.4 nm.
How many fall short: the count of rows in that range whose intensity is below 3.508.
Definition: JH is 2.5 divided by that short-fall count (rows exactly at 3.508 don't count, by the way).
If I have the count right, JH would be 1.25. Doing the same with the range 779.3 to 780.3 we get 0.83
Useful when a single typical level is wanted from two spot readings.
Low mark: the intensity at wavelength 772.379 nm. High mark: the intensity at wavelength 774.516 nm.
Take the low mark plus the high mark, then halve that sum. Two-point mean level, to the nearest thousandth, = 3.507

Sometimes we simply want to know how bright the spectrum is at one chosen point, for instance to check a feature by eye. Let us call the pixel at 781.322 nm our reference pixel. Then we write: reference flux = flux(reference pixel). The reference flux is 3.394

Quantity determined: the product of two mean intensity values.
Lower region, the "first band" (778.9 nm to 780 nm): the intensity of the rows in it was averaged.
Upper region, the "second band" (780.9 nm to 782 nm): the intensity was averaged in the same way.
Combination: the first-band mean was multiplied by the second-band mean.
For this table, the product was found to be 12.3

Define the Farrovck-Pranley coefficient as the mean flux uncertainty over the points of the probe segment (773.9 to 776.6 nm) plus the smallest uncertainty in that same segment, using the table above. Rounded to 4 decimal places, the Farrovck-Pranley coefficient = 0.0848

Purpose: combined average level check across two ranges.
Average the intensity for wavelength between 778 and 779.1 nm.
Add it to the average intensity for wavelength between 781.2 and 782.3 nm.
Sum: 7.01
